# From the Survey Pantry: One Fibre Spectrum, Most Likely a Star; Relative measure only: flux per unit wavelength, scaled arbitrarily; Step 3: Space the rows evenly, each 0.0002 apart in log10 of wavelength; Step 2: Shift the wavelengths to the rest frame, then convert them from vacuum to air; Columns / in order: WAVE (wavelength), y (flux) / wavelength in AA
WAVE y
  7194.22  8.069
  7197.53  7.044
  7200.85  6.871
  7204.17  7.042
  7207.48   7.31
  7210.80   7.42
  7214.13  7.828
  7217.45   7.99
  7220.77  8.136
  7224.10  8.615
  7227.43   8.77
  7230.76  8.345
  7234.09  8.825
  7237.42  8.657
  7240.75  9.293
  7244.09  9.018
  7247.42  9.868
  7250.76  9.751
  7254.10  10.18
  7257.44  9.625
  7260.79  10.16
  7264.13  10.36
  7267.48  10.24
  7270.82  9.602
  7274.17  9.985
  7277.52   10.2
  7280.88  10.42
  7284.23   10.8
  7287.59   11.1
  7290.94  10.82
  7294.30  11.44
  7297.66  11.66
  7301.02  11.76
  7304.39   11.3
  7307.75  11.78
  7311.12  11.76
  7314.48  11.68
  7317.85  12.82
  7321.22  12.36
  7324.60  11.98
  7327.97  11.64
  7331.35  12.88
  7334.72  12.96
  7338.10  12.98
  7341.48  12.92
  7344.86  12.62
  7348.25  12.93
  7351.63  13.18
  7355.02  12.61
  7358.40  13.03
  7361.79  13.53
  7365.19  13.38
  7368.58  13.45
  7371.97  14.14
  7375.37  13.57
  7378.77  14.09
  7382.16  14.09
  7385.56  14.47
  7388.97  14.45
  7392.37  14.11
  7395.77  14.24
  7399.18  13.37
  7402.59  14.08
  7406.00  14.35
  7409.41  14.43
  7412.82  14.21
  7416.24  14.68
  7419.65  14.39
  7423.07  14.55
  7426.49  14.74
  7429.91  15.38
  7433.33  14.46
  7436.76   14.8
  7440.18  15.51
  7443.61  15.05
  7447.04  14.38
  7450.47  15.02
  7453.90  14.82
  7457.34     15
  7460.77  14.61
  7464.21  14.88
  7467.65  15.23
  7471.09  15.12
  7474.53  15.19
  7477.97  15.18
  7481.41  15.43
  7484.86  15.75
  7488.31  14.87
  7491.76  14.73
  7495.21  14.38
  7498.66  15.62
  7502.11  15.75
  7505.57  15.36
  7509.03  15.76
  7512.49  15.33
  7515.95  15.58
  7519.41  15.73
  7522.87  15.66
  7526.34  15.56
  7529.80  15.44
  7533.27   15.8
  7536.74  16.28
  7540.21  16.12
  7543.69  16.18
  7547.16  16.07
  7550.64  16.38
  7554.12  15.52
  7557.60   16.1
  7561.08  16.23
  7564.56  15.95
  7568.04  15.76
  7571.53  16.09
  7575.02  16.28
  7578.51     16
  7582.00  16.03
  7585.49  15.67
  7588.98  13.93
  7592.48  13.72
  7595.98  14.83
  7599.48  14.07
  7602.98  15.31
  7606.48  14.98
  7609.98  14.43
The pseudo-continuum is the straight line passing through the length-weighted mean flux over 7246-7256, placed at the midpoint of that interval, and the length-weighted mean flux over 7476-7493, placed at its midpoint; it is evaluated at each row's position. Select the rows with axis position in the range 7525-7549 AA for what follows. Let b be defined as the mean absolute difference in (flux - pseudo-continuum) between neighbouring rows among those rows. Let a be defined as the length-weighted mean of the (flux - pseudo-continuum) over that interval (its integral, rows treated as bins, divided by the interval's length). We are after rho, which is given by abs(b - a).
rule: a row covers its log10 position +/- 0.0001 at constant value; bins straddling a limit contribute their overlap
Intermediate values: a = -0.5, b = 0.2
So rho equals 0.7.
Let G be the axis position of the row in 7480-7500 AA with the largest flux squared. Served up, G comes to 7484.86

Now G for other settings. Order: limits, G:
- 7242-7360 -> 7351.63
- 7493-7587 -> 7550.64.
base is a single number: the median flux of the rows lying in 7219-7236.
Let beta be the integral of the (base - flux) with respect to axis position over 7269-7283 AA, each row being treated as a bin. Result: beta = -20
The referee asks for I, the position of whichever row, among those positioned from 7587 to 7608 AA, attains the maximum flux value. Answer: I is 7602.98 AA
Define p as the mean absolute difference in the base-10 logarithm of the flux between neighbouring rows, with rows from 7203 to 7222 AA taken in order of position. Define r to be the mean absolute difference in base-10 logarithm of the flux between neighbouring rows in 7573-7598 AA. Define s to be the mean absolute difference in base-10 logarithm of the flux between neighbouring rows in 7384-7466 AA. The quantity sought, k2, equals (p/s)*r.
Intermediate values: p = 0.013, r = 0.0183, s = 0.012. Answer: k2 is 0.019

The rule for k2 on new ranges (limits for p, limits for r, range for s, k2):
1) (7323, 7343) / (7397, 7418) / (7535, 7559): 0.014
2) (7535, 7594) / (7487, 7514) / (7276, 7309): 0.010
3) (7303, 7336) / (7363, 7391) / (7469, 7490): 0.019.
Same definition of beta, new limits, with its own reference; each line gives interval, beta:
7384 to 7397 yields -74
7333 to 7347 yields -60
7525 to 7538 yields -93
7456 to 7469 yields -82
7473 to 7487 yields -95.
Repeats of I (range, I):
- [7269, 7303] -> 7301.02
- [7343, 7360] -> 7351.63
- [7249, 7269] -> 7264.13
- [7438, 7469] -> 7440.18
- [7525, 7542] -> 7536.74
